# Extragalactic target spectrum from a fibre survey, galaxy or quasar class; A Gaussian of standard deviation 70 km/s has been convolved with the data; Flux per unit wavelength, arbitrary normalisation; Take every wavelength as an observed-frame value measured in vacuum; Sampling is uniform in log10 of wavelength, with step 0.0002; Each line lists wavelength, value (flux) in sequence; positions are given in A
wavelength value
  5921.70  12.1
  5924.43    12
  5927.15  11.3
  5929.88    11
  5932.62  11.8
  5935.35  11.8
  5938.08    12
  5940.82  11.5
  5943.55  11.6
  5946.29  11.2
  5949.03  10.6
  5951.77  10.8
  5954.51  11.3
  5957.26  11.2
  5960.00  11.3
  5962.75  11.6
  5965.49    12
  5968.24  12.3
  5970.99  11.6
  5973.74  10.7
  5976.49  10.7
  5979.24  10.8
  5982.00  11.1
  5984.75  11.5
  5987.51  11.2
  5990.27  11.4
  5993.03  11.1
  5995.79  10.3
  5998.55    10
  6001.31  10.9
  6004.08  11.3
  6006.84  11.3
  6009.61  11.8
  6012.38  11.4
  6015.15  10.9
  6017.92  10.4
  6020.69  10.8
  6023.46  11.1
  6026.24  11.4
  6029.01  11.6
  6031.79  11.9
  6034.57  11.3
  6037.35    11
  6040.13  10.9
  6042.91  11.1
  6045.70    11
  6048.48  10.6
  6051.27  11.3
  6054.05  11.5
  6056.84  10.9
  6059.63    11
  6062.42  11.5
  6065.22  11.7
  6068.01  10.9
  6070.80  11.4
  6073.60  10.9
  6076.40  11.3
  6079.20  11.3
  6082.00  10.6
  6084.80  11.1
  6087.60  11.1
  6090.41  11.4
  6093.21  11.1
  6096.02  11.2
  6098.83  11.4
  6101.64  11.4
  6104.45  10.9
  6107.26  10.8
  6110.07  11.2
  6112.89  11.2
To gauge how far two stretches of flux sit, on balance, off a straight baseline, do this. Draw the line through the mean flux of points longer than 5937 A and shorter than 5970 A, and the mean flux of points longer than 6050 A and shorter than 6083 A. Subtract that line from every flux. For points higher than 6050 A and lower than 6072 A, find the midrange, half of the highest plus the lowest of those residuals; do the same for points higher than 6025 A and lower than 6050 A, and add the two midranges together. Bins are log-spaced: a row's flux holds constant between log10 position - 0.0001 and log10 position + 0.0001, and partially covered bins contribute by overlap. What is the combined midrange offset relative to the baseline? 0.1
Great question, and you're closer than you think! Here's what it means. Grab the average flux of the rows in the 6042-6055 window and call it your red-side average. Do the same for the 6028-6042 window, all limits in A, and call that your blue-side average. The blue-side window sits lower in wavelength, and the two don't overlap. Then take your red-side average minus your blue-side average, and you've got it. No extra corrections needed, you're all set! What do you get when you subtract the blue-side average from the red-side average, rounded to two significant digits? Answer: -0.24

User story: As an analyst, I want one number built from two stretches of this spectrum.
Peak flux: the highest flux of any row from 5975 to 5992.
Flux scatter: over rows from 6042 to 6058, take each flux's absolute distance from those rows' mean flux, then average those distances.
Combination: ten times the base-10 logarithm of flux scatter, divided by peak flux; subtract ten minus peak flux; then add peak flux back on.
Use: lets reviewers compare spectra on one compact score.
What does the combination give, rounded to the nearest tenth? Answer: 12.5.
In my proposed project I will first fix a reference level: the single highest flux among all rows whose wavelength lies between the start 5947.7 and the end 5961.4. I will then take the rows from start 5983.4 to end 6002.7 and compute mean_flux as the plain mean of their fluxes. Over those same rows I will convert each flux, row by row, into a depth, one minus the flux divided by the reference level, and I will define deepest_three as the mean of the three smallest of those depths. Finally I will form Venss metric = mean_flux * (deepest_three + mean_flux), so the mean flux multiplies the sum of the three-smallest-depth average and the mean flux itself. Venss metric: 119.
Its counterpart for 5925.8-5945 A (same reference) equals 133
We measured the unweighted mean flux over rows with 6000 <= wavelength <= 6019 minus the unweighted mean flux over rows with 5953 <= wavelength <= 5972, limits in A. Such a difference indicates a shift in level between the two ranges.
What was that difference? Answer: -0.5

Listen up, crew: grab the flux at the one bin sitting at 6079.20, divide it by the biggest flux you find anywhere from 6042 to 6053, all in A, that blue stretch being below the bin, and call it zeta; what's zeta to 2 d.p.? 1.00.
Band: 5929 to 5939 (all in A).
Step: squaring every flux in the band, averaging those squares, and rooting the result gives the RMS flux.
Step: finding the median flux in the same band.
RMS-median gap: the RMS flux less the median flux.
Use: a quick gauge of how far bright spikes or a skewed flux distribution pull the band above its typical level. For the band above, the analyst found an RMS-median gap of -0.14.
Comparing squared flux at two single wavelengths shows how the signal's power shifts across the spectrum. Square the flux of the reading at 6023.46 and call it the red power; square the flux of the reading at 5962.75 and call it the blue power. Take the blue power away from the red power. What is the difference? -11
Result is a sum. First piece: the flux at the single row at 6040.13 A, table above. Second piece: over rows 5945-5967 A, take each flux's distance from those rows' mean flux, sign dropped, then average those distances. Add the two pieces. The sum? 11.2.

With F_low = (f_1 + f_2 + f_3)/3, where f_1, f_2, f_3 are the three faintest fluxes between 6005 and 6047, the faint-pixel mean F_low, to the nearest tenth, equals 10.7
